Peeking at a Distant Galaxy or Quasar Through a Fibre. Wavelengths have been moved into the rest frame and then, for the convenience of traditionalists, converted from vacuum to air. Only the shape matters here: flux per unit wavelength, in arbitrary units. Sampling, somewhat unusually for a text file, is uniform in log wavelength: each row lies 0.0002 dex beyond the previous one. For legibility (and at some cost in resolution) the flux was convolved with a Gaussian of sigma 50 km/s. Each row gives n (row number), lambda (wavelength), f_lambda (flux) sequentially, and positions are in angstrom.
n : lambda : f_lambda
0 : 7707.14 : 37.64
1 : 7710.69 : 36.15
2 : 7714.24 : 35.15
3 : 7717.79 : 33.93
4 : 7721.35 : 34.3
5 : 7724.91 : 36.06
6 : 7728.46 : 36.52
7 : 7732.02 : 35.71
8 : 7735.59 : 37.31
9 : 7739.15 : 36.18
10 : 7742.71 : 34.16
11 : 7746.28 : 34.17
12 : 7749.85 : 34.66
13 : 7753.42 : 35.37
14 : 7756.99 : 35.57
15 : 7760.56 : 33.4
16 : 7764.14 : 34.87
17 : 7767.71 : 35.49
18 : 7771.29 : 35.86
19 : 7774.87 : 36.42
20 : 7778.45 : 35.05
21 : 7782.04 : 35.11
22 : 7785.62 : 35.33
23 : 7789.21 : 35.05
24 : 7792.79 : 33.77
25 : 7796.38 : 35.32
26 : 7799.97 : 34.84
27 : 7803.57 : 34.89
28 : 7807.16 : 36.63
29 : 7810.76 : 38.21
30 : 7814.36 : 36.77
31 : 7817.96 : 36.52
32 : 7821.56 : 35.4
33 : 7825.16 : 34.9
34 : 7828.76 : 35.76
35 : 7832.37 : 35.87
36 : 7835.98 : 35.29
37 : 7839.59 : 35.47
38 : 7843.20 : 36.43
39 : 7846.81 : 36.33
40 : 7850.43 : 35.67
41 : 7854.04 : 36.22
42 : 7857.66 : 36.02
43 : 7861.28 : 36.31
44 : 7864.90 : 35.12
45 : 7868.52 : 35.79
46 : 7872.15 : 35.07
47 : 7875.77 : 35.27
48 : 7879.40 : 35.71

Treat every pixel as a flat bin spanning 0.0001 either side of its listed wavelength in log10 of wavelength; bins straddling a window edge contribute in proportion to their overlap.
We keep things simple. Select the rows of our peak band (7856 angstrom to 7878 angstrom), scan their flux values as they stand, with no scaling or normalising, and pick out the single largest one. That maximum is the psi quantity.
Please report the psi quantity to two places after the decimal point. 36.31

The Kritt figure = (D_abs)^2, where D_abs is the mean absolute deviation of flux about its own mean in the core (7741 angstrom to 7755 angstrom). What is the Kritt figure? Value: 0.181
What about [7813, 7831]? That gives 0.384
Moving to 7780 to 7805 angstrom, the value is 0.118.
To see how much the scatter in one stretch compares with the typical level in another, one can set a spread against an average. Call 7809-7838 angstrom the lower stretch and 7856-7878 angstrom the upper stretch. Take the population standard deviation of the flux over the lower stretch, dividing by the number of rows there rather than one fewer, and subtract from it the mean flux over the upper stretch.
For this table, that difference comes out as -34.6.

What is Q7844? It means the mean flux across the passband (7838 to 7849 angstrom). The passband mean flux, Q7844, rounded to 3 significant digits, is 36.1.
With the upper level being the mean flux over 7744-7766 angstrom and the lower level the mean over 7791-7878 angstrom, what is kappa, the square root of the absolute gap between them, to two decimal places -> 1.04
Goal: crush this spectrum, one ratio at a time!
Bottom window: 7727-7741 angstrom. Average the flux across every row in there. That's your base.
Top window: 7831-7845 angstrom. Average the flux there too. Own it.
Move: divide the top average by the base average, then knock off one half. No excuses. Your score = 0.48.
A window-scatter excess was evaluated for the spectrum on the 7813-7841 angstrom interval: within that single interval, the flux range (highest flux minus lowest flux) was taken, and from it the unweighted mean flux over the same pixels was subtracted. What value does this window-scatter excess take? -33.9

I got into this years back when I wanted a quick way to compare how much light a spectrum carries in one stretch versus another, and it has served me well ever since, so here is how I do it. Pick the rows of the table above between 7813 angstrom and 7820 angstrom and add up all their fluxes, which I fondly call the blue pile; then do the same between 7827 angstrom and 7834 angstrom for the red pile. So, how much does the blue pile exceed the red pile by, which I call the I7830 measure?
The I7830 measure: 1.7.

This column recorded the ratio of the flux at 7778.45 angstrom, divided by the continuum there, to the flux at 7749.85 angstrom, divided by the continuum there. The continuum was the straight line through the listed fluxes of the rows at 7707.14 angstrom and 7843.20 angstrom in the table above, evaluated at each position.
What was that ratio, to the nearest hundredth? 1.02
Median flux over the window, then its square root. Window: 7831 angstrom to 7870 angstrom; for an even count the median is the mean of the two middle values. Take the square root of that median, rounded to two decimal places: 5.99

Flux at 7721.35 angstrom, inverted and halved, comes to 0.0146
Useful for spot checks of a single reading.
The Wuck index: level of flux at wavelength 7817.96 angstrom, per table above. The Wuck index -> 36.52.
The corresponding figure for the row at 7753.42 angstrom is 35.37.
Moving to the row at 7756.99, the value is 35.57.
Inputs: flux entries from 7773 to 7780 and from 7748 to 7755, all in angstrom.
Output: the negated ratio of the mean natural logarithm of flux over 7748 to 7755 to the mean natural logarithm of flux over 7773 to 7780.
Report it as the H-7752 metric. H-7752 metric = -0.99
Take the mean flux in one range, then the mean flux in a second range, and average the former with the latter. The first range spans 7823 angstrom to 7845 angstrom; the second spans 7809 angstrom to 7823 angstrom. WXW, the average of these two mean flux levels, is 36.2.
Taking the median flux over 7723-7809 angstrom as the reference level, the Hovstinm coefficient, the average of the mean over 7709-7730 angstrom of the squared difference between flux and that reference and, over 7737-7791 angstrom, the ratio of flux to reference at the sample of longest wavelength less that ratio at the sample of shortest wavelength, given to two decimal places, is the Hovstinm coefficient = 0.46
